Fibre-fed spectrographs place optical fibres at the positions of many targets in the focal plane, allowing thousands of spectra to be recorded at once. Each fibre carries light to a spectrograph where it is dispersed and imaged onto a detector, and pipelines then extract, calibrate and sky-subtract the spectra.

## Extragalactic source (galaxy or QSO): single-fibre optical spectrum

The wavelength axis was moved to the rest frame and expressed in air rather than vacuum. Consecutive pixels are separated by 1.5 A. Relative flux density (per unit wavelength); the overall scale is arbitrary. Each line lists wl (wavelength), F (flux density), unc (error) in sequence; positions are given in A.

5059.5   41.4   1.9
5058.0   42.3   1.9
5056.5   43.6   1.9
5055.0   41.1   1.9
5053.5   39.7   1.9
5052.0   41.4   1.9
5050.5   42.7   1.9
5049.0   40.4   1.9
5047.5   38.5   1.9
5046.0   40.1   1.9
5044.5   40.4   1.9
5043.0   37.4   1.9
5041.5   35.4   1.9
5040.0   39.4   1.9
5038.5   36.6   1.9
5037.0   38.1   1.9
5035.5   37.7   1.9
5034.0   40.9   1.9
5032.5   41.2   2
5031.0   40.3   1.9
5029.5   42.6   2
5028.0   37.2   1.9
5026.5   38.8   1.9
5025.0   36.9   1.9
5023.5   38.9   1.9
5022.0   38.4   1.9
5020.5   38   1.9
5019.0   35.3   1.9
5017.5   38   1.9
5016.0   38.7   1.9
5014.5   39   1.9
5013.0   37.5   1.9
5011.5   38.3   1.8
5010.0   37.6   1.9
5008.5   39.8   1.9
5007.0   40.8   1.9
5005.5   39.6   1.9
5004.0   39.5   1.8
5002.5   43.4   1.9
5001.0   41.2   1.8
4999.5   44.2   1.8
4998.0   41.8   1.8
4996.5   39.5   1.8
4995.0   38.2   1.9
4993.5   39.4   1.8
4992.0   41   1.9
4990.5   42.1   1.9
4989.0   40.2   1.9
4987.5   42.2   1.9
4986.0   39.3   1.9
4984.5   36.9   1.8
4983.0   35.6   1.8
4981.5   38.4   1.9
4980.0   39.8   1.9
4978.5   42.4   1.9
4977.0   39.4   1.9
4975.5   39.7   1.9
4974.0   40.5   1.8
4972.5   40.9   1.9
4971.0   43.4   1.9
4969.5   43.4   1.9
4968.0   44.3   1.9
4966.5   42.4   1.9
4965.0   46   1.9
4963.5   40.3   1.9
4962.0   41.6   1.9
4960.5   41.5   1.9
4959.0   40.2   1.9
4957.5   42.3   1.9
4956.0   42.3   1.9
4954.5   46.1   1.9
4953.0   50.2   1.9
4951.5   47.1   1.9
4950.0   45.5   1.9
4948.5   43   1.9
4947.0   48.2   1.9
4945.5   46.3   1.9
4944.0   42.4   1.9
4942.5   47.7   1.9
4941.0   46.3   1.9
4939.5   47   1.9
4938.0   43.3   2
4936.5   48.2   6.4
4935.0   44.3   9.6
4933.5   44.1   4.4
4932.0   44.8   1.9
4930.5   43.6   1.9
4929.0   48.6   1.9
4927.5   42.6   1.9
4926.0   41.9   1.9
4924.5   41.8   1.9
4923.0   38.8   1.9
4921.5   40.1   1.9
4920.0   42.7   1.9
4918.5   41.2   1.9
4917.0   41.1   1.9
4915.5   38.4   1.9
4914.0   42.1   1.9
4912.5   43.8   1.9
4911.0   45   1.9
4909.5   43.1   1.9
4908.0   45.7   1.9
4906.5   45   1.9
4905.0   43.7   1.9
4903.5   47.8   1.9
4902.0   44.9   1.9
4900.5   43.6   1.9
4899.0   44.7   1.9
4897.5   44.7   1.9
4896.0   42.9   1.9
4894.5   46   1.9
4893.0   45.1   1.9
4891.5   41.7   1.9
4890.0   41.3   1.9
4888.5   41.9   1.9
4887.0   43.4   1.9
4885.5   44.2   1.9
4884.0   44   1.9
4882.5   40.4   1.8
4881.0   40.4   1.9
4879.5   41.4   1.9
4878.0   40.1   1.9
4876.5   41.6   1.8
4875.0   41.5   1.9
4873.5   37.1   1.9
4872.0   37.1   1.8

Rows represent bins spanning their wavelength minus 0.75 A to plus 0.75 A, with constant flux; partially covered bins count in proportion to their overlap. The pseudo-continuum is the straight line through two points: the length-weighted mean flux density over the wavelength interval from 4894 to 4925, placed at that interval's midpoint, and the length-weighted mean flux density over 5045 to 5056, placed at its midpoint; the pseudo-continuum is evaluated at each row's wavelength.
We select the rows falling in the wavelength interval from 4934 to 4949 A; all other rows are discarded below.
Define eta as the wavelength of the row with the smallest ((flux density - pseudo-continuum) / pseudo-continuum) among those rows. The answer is 4944.0 A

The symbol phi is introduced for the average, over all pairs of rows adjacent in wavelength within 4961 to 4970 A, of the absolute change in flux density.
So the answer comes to 2.7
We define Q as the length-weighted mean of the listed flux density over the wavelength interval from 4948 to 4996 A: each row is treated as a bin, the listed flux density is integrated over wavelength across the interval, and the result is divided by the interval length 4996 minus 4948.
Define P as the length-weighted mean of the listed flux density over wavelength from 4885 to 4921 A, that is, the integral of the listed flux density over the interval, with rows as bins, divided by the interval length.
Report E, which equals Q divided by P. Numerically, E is 0.96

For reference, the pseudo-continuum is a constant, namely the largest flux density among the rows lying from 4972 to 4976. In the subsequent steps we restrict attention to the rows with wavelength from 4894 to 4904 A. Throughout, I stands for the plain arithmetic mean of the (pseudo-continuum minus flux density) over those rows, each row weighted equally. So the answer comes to -4.0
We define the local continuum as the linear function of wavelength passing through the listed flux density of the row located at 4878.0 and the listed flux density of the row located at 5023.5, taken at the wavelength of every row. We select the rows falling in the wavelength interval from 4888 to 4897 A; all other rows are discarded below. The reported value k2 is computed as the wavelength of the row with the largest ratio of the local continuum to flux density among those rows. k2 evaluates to 4890.0 A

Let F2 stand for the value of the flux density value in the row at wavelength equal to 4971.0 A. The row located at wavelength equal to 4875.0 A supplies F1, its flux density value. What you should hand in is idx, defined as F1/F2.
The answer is 0.96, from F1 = 41.5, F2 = 43.4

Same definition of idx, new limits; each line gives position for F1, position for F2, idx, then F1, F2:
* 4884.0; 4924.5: 1.05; 44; 41.8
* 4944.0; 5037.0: 1.11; 42.4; 38.1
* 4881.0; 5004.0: 1.02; 40.4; 39.5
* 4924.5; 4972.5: 1.02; 41.8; 40.9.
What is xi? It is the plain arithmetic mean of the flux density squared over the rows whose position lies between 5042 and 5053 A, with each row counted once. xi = 1613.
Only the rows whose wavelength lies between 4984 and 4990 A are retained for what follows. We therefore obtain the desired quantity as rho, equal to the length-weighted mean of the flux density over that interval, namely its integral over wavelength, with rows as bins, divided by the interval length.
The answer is 39.9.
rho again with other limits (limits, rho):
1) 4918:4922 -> 41.4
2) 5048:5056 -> 41.1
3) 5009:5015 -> 38.1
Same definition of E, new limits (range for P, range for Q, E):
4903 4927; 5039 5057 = 0.94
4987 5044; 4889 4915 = 1.12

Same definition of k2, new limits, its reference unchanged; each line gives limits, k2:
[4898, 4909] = 4900.5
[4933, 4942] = 4938.0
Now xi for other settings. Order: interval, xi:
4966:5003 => 1668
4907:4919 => 1815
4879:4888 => 1792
